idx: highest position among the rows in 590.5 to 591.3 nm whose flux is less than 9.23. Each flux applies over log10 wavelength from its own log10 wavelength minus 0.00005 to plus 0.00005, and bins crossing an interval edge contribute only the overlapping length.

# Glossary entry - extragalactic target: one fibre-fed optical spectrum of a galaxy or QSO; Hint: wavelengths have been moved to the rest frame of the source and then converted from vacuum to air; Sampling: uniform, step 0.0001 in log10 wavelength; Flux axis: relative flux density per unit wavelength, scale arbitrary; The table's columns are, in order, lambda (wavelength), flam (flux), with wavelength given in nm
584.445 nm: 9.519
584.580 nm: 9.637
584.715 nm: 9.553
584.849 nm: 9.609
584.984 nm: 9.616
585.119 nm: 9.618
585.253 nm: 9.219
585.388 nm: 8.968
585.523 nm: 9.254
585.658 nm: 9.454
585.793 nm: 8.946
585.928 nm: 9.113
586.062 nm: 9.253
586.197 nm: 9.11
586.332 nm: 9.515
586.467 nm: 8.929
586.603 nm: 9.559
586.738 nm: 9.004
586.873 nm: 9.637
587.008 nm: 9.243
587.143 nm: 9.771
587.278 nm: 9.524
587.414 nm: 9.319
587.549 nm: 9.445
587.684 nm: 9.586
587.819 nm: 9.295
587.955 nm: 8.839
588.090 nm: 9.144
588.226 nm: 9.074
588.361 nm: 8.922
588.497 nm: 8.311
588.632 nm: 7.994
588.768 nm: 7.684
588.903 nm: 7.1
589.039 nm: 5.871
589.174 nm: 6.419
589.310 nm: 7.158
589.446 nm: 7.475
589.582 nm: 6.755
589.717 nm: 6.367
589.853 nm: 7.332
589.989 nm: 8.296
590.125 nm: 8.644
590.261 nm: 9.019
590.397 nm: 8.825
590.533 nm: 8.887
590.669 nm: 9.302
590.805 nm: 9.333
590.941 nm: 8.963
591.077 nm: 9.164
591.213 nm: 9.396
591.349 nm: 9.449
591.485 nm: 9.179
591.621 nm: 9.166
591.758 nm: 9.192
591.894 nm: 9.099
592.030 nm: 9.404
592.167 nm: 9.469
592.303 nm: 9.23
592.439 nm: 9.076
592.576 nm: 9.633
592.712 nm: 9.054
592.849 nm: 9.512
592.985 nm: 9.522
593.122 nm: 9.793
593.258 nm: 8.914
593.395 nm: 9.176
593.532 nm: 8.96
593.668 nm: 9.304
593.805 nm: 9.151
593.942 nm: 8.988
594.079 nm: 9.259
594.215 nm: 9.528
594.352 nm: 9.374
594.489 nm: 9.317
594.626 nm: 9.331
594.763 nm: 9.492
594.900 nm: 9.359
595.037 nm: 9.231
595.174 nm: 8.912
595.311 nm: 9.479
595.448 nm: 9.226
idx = 591.077 nm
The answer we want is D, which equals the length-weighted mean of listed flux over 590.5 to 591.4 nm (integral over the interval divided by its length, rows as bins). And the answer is 9.23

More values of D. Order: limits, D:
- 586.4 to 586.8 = 9.15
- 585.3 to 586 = 9.15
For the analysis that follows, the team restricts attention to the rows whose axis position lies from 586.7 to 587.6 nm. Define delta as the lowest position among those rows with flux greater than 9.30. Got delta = 586.873 nm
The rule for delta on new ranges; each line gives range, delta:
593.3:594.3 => 593.668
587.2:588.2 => 587.278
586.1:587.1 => 586.332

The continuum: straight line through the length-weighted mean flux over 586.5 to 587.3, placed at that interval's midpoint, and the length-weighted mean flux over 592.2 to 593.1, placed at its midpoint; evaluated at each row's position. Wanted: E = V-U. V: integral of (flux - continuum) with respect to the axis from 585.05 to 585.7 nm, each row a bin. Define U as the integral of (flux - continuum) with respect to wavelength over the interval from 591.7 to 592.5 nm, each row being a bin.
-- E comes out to 0.0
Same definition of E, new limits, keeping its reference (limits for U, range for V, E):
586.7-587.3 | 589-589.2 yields -0.7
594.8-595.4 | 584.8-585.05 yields 0.1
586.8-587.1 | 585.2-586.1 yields -0.3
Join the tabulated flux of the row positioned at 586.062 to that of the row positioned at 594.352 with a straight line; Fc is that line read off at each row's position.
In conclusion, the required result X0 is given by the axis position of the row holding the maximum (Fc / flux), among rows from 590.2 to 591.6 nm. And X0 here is 590.397 nm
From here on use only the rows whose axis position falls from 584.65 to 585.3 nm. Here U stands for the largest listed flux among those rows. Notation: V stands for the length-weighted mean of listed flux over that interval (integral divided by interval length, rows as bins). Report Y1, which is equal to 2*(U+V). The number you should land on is 38.3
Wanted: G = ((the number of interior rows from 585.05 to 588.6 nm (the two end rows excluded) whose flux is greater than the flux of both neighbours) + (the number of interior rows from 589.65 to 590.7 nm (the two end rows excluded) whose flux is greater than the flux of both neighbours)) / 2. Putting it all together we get 4.5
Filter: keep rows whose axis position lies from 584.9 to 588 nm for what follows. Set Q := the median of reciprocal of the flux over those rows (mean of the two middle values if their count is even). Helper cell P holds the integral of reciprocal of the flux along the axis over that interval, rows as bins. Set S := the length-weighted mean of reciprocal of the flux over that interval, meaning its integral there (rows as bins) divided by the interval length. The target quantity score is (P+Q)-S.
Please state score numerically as 0.33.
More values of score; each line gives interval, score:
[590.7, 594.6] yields 0.42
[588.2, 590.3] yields 0.28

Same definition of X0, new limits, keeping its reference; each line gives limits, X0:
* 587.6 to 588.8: 588.768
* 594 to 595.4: 595.174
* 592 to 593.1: 592.712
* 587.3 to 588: 587.955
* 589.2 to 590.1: 589.717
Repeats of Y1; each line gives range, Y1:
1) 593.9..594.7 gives 37.7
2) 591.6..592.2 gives 37.4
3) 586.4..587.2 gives 38.2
